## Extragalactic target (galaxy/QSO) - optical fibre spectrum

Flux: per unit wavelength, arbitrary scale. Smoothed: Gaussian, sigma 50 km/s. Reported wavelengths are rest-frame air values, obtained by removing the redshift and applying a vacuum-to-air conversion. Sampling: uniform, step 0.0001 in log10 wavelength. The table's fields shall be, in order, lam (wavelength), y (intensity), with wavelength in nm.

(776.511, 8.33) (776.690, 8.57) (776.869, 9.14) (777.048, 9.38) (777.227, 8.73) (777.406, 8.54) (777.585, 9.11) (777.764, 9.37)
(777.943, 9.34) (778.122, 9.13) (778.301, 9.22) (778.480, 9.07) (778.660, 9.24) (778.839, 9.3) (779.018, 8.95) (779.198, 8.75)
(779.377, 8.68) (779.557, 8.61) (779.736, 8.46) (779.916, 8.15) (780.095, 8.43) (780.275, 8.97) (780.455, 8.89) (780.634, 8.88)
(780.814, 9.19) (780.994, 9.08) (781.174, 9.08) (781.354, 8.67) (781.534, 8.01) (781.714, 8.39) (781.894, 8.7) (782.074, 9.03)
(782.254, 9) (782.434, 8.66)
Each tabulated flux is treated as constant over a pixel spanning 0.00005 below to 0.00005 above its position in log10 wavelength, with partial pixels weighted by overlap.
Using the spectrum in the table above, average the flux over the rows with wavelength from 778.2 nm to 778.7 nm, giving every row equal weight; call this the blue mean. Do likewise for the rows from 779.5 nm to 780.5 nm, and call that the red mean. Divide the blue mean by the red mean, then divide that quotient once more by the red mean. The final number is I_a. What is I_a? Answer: 0.125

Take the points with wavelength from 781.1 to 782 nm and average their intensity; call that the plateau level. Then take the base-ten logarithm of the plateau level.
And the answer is 0.933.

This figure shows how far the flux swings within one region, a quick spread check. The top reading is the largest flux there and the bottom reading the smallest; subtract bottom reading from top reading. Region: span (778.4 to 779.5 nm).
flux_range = 0.6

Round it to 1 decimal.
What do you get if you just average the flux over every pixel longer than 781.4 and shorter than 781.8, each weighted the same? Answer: 8.2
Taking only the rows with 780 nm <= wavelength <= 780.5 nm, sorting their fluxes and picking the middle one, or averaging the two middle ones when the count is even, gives 8.89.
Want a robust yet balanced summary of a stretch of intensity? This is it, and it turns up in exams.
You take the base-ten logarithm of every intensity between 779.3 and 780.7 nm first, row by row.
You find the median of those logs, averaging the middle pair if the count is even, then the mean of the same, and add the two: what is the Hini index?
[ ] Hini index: 1.87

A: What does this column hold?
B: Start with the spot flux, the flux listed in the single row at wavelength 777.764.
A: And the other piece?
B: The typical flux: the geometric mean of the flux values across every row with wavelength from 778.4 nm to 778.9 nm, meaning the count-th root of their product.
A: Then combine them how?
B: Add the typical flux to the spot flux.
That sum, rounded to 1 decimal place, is 18.6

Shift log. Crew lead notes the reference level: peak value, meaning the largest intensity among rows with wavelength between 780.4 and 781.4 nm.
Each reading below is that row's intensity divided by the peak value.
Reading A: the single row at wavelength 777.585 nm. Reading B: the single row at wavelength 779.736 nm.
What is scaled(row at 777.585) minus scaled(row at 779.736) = 0.071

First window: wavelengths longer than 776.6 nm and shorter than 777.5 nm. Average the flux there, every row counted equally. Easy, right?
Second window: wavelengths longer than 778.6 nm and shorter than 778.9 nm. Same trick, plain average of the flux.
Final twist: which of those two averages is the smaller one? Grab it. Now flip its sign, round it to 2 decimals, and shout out -8.87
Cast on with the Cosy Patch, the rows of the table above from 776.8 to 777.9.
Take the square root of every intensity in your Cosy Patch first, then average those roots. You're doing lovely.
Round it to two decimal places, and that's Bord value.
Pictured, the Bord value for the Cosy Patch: 3.01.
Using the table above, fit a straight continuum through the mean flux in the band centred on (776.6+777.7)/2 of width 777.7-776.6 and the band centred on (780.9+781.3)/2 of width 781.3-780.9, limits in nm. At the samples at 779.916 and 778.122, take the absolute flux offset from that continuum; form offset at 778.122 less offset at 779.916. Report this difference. -0.7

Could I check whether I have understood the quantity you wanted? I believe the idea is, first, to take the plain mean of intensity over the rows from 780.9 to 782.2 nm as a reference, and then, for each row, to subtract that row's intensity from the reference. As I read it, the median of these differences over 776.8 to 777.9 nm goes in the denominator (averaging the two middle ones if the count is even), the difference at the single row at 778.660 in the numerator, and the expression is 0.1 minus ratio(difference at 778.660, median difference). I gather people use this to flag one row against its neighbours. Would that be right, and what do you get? -1.2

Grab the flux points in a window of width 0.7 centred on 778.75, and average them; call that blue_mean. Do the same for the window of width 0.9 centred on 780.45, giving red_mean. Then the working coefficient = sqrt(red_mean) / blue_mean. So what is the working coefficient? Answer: 0.326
